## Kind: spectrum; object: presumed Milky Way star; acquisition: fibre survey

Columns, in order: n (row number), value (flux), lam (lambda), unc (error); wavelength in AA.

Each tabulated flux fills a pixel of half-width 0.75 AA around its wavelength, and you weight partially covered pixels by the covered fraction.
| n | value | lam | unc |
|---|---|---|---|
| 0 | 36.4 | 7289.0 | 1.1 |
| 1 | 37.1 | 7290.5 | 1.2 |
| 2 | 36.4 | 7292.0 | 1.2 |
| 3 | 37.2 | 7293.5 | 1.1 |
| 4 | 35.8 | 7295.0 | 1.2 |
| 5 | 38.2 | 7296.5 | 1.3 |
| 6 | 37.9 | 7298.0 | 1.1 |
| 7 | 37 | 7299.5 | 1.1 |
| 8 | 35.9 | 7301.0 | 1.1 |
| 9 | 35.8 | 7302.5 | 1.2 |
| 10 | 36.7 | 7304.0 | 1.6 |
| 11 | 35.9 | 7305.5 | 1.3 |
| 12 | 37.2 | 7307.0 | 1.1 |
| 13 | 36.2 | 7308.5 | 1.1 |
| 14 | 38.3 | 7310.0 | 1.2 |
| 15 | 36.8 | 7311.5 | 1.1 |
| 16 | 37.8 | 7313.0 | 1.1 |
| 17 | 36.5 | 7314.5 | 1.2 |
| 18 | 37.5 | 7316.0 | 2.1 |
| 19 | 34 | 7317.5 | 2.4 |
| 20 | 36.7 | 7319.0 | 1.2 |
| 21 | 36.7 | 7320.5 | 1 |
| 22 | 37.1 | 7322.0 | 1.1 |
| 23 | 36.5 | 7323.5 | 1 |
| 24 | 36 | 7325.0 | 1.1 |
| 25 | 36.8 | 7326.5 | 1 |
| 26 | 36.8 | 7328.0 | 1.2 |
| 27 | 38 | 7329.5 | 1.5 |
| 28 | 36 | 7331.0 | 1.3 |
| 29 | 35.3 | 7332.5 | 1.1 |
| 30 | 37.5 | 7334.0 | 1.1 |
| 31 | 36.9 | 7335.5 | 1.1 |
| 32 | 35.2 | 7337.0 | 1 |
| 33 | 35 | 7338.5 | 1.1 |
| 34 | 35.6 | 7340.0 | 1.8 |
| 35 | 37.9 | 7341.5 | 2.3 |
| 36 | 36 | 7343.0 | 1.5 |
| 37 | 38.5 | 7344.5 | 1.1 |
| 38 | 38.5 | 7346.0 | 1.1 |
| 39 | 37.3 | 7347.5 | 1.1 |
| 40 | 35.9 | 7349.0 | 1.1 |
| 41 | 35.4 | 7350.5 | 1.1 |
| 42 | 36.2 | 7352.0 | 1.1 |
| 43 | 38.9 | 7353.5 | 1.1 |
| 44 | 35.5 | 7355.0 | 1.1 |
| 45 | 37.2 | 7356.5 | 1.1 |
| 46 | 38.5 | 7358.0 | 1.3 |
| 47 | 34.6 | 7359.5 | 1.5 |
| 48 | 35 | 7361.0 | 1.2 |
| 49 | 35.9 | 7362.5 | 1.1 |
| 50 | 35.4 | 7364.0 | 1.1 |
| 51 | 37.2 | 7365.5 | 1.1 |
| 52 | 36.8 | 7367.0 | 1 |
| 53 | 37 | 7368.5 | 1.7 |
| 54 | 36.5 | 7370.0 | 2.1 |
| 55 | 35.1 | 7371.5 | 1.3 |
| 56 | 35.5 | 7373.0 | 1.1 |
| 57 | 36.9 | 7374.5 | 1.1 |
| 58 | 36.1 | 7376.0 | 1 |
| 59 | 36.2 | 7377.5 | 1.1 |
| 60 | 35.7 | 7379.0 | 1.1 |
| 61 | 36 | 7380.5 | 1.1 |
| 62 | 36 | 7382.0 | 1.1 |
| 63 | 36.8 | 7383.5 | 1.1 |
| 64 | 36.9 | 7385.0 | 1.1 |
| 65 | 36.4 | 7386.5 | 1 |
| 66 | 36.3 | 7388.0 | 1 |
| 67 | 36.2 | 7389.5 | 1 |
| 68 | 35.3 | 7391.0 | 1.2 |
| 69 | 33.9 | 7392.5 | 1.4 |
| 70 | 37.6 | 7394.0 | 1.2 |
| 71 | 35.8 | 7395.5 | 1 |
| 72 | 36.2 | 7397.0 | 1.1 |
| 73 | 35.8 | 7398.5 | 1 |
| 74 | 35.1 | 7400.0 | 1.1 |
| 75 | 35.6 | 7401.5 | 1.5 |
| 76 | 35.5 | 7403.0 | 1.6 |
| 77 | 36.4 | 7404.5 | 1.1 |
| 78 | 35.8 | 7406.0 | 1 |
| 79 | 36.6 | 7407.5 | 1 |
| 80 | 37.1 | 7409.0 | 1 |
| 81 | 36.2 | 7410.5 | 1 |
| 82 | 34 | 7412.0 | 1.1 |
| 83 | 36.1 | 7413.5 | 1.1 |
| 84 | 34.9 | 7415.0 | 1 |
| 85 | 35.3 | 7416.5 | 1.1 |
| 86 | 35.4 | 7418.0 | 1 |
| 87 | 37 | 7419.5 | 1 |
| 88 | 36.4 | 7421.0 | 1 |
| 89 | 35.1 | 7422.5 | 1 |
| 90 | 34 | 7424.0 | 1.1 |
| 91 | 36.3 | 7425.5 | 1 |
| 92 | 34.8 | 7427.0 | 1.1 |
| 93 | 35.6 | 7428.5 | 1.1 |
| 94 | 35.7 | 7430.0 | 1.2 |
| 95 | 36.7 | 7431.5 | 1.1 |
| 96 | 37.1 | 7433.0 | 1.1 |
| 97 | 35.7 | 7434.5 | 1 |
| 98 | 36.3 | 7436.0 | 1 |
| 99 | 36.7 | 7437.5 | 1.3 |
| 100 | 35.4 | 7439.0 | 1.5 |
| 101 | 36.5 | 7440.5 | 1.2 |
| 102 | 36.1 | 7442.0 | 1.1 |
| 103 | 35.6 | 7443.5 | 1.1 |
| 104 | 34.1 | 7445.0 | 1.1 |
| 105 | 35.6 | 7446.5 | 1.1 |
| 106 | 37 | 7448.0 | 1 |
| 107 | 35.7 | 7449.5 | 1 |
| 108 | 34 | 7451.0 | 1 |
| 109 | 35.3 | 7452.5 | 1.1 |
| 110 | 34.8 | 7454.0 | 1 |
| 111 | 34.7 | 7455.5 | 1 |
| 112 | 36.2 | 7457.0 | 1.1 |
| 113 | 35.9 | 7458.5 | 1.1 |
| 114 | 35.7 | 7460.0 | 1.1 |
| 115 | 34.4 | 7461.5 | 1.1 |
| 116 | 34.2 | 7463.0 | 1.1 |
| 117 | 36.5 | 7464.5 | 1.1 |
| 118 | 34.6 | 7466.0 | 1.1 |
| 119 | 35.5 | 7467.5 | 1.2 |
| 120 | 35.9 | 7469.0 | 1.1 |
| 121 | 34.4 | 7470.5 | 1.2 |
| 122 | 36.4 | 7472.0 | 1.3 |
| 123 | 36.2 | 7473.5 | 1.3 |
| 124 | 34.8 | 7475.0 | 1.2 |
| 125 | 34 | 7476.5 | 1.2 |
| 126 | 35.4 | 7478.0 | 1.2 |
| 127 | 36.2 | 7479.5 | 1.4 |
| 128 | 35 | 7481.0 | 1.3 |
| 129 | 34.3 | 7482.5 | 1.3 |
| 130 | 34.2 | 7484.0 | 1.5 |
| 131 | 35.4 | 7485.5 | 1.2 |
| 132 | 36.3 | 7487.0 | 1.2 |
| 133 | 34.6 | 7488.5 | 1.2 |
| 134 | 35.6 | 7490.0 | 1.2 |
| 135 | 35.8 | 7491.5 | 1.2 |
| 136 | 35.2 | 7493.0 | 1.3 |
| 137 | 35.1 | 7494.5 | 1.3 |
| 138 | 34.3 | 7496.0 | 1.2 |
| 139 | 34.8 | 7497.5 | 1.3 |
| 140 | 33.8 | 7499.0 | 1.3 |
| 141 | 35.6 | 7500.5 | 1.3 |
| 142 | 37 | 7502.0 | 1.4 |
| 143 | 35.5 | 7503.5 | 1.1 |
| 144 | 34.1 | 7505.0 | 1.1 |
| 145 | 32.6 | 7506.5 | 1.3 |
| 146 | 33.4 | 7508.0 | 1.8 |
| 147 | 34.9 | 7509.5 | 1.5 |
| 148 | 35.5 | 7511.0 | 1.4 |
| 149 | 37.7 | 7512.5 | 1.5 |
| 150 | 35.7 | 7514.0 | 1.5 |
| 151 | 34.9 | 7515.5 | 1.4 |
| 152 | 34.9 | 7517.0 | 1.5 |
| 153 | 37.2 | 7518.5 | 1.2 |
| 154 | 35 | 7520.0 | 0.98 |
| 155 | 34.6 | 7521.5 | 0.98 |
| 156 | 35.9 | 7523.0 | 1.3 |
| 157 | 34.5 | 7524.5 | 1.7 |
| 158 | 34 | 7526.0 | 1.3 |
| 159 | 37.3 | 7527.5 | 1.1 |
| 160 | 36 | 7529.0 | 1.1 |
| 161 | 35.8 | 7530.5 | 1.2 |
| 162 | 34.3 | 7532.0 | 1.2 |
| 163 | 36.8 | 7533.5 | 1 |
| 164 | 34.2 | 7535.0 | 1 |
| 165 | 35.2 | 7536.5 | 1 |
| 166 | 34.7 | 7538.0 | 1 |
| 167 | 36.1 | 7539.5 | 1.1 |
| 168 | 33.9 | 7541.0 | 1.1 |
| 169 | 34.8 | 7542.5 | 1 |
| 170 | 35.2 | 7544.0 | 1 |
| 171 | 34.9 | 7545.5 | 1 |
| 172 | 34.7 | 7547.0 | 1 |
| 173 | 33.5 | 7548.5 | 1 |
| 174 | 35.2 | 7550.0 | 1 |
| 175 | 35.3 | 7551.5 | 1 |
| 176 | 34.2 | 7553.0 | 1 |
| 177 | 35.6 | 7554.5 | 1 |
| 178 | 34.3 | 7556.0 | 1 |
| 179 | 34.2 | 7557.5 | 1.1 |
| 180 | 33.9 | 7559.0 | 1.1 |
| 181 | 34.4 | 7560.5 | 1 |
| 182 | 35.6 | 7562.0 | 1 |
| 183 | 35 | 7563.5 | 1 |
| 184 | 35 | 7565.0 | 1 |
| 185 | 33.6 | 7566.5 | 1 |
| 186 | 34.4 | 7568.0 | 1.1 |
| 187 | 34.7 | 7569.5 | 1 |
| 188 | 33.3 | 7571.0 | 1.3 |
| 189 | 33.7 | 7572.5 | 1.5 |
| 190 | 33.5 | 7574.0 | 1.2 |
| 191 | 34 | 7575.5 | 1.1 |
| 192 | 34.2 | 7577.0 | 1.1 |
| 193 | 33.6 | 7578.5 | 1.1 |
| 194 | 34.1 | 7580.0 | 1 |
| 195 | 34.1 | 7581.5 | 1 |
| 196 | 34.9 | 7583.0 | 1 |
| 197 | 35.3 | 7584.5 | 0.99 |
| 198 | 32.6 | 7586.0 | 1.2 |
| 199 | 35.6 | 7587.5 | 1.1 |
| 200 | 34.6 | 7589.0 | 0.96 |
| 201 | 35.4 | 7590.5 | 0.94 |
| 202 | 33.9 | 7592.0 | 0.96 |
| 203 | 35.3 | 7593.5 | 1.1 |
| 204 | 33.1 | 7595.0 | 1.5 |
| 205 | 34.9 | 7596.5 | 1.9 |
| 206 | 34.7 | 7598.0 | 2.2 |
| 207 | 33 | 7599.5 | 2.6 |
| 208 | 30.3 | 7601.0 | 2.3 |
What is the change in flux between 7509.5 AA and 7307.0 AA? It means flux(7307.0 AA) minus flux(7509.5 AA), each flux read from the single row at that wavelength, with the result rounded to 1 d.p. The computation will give 2.3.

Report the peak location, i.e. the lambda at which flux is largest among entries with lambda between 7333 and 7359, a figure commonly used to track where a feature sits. 7353.5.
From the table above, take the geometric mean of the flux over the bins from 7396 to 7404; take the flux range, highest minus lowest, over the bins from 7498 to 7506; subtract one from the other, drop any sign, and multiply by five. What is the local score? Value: 162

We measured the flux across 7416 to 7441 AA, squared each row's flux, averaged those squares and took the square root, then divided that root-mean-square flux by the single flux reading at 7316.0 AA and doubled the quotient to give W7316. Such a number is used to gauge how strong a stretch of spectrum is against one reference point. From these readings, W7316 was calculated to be 1.91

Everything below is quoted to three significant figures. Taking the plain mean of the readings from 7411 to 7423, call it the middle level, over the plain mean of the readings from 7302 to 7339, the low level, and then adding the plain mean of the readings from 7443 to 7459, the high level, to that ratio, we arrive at 36.3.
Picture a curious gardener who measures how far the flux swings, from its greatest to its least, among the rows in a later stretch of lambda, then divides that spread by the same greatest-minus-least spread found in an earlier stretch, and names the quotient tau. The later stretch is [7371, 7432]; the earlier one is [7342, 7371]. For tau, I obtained 0.86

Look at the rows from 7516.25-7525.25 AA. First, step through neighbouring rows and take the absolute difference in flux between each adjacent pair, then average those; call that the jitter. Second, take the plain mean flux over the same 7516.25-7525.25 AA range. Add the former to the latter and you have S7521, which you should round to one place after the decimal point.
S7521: 36.9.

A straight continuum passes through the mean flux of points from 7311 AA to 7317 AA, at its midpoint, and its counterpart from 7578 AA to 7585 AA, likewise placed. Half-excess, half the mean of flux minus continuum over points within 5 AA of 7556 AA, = -0.05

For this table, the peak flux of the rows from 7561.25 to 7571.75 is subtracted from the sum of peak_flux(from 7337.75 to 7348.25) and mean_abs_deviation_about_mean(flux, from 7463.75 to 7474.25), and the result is 3.6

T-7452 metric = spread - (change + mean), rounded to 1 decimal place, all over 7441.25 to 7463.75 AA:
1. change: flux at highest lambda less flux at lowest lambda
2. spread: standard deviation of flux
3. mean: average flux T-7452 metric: -32.5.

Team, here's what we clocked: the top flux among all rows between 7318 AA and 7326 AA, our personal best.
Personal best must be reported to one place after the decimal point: 37.1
